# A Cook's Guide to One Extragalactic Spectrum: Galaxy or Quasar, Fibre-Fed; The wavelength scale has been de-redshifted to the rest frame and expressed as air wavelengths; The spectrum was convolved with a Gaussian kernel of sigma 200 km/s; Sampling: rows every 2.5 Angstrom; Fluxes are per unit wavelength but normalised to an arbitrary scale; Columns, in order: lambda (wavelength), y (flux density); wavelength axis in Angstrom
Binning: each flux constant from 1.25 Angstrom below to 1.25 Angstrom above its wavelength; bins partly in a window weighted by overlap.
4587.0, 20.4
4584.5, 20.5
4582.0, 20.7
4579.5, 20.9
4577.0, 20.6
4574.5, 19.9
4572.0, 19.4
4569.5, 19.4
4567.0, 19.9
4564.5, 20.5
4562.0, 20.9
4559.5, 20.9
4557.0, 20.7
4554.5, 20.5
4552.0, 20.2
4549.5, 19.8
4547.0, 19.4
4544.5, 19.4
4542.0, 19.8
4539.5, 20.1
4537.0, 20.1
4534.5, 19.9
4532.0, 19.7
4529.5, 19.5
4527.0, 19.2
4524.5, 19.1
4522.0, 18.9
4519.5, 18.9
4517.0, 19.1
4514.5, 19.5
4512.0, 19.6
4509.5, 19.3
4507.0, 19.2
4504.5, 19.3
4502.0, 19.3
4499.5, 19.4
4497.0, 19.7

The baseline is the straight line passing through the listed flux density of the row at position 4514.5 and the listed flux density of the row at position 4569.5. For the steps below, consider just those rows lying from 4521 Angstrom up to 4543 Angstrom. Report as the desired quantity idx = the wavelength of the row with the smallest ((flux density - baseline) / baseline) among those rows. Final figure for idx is 4522.0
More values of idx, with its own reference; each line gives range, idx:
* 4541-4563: 4544.5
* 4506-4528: 4519.5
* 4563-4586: 4569.5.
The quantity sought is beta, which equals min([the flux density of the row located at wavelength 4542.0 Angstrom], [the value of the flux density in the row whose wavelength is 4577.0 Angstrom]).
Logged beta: 19.8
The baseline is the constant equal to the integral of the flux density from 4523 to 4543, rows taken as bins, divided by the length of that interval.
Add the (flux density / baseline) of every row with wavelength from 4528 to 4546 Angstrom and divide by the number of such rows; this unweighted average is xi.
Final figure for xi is 1.01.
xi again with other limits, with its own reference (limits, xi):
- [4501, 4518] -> 0.98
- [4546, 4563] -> 1.03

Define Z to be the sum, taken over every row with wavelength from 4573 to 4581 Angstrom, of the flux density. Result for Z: 61.4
